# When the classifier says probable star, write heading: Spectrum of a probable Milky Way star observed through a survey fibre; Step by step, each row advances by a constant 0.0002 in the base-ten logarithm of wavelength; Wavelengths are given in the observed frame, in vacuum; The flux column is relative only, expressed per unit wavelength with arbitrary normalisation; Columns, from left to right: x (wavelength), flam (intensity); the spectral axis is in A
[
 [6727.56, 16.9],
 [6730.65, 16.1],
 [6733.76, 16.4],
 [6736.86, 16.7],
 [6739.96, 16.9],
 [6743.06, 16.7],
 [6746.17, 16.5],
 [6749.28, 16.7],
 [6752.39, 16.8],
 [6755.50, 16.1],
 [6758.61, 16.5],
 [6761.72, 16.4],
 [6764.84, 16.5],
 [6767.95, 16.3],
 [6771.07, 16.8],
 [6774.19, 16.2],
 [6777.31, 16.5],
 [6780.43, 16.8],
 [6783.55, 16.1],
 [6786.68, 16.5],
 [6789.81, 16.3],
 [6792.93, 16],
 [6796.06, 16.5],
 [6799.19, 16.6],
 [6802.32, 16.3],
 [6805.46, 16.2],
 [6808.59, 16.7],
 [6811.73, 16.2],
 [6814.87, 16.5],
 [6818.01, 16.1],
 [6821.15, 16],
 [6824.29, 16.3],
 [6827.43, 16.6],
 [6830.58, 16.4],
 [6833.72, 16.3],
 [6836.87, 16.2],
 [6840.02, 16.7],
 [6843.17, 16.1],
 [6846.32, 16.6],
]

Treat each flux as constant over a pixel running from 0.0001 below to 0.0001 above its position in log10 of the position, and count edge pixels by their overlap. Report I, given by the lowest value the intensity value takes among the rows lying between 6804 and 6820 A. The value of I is 16.1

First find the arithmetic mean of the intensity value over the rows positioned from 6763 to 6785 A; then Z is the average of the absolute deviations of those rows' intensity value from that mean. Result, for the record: 0.220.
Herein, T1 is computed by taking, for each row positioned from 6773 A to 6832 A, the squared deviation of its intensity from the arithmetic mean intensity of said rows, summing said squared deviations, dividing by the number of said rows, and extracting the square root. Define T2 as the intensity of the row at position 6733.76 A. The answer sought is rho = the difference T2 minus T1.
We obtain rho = 16.2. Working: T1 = 0.228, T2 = 16.4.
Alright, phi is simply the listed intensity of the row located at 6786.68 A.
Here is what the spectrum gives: 16.5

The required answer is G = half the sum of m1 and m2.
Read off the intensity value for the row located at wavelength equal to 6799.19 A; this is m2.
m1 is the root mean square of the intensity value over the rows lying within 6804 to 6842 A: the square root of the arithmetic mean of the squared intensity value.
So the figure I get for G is 16.5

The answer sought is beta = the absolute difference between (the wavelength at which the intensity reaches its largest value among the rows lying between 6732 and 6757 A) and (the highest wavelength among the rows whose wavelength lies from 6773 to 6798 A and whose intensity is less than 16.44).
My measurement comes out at 53.0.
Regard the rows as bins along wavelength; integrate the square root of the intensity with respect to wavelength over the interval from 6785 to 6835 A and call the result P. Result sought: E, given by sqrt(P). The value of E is 14.2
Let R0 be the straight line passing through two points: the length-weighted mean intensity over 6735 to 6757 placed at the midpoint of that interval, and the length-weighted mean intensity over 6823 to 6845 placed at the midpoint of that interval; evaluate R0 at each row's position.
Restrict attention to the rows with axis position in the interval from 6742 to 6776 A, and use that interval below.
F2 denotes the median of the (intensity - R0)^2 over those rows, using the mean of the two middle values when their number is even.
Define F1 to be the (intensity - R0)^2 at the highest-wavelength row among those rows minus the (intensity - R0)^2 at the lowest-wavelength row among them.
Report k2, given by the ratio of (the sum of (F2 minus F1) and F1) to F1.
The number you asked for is 0.29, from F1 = 0.12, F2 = 0.0337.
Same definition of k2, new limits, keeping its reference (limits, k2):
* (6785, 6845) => 0.65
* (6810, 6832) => -0.71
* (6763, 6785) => 0.41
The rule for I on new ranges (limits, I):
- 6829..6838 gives 16.2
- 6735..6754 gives 16.5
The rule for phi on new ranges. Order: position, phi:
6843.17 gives 16.1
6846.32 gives 16.6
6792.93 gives 16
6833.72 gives 16.3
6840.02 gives 16.7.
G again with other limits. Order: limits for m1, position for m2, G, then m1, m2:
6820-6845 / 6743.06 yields 16.5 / 16.3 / 16.7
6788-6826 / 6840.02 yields 16.5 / 16.3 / 16.7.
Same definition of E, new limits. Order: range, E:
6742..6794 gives 14.5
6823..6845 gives 9.4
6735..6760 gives 10.1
